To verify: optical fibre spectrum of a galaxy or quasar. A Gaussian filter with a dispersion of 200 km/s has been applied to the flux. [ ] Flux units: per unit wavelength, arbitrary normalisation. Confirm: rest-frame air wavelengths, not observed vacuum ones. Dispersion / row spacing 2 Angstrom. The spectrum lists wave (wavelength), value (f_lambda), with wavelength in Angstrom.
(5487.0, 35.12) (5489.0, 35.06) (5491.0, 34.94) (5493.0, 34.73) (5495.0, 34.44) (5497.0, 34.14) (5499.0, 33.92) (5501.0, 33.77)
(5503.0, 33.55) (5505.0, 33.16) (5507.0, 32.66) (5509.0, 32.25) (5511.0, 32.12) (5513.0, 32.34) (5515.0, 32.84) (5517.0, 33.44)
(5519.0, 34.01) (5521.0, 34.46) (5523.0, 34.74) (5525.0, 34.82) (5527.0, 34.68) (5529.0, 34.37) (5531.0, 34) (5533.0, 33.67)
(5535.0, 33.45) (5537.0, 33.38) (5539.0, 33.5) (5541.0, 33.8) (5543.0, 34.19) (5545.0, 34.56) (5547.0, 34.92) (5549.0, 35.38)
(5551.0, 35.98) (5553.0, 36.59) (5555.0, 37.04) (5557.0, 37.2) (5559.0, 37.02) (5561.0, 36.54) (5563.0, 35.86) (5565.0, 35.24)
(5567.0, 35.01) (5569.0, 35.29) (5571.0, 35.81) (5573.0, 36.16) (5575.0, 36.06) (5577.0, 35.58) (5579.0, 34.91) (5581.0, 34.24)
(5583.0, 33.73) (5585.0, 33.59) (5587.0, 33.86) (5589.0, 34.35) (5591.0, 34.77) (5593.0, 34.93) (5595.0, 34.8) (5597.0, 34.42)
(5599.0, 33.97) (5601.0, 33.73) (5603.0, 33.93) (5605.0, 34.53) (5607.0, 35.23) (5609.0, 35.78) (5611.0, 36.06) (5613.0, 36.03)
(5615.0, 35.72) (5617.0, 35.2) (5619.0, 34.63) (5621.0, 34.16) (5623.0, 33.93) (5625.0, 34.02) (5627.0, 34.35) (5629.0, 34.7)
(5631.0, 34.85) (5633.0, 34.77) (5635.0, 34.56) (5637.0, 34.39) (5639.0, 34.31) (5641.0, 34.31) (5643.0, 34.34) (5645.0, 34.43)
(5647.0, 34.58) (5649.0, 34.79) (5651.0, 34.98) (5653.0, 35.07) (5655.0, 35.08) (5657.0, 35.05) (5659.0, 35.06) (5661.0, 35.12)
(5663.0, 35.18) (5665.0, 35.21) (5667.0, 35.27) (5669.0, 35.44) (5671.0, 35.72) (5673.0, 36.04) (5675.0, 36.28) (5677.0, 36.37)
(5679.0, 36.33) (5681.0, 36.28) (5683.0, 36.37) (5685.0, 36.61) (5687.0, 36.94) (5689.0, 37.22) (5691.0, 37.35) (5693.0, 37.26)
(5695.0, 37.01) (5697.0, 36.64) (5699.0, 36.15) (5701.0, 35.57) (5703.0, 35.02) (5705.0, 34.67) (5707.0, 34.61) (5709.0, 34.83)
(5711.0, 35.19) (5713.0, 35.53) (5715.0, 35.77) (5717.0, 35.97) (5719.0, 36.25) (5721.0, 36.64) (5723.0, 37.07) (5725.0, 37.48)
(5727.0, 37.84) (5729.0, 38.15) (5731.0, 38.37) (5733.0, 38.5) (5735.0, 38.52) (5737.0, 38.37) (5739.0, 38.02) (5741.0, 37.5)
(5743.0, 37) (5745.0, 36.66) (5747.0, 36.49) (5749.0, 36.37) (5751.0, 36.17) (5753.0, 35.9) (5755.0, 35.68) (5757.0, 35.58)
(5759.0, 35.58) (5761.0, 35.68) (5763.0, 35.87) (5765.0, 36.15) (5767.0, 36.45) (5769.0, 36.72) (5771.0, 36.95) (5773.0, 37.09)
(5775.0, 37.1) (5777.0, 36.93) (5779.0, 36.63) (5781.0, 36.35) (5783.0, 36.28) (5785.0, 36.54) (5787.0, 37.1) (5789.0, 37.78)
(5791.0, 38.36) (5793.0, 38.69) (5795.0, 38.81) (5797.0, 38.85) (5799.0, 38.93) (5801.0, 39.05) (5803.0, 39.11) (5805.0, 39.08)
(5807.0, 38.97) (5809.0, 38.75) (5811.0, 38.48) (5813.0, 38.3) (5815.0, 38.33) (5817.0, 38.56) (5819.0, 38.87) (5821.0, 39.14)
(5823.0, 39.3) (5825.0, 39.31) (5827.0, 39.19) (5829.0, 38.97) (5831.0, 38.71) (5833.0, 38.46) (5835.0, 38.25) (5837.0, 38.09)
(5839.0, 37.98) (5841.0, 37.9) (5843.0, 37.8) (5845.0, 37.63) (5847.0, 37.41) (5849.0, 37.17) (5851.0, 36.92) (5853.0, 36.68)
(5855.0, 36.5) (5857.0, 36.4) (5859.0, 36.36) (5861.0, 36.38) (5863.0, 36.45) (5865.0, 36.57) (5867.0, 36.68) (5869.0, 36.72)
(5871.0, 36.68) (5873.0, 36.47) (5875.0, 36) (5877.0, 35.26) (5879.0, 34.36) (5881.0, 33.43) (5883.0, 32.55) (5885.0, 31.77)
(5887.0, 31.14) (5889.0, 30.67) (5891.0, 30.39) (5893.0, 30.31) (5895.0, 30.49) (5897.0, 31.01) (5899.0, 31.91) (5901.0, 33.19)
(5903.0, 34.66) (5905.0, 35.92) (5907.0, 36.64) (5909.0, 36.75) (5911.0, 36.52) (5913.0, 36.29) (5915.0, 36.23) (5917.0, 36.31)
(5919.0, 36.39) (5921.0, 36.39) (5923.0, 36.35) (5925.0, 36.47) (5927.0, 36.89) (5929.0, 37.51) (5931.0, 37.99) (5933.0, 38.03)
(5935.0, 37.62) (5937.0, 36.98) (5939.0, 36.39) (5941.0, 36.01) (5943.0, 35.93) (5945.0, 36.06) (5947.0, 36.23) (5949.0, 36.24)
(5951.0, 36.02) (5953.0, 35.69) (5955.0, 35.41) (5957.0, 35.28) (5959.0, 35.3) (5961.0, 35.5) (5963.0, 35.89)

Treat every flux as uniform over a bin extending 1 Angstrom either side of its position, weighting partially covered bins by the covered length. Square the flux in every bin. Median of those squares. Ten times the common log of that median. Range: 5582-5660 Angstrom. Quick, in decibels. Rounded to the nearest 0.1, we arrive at 30.8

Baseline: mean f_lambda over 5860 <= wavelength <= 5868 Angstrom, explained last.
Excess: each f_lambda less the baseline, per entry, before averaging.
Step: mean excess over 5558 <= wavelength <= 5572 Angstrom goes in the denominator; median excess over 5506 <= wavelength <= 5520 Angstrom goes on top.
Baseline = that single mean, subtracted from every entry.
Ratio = 5.5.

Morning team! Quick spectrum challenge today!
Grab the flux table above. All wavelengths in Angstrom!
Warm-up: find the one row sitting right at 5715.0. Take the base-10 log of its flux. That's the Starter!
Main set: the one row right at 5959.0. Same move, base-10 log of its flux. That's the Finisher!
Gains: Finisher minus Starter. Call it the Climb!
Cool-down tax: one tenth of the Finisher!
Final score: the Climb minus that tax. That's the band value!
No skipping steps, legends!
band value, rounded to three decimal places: -0.161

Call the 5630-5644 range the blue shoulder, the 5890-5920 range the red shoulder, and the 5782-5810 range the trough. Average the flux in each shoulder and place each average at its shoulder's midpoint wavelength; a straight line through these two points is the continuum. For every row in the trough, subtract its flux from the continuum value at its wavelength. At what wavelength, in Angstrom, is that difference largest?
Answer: 5783.0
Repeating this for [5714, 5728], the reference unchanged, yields 5715.0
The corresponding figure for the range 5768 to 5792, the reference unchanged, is 5783.0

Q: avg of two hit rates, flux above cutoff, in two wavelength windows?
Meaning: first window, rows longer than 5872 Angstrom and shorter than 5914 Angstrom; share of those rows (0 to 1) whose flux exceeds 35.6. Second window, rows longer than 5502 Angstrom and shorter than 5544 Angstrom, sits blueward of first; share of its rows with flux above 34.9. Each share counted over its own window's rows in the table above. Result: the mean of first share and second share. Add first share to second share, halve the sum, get 0.17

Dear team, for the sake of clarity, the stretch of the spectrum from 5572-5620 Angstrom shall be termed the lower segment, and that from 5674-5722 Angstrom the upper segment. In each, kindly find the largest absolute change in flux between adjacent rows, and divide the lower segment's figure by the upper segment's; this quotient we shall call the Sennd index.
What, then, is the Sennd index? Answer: 1.2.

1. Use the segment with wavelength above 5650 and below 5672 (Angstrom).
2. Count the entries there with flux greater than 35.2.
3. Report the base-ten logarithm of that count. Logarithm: 0.60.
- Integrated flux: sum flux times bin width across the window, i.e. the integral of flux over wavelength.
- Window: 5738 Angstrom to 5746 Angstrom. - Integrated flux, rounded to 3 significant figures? 298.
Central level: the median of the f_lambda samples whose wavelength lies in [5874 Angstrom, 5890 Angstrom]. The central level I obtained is 33.0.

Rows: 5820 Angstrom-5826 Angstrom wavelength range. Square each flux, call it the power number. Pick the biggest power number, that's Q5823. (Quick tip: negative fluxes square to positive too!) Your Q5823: 1545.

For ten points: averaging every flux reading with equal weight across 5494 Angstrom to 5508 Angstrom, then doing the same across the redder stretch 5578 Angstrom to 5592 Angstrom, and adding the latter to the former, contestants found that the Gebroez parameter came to 68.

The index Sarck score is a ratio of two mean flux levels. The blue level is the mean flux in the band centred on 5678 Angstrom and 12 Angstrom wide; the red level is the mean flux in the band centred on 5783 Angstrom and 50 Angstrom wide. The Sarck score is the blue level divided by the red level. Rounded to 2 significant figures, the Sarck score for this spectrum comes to 0.97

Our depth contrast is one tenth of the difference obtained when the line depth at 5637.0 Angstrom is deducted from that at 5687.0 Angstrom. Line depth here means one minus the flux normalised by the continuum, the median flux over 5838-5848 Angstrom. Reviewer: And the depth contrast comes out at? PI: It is -0.007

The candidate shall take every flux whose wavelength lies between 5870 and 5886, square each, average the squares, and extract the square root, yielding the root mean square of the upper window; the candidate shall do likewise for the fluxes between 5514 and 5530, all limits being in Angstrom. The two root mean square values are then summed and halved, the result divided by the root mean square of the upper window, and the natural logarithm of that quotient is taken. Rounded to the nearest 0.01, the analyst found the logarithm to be -0.01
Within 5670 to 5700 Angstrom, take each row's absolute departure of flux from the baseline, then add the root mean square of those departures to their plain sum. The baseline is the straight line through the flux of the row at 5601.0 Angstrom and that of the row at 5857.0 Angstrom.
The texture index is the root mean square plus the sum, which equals 31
